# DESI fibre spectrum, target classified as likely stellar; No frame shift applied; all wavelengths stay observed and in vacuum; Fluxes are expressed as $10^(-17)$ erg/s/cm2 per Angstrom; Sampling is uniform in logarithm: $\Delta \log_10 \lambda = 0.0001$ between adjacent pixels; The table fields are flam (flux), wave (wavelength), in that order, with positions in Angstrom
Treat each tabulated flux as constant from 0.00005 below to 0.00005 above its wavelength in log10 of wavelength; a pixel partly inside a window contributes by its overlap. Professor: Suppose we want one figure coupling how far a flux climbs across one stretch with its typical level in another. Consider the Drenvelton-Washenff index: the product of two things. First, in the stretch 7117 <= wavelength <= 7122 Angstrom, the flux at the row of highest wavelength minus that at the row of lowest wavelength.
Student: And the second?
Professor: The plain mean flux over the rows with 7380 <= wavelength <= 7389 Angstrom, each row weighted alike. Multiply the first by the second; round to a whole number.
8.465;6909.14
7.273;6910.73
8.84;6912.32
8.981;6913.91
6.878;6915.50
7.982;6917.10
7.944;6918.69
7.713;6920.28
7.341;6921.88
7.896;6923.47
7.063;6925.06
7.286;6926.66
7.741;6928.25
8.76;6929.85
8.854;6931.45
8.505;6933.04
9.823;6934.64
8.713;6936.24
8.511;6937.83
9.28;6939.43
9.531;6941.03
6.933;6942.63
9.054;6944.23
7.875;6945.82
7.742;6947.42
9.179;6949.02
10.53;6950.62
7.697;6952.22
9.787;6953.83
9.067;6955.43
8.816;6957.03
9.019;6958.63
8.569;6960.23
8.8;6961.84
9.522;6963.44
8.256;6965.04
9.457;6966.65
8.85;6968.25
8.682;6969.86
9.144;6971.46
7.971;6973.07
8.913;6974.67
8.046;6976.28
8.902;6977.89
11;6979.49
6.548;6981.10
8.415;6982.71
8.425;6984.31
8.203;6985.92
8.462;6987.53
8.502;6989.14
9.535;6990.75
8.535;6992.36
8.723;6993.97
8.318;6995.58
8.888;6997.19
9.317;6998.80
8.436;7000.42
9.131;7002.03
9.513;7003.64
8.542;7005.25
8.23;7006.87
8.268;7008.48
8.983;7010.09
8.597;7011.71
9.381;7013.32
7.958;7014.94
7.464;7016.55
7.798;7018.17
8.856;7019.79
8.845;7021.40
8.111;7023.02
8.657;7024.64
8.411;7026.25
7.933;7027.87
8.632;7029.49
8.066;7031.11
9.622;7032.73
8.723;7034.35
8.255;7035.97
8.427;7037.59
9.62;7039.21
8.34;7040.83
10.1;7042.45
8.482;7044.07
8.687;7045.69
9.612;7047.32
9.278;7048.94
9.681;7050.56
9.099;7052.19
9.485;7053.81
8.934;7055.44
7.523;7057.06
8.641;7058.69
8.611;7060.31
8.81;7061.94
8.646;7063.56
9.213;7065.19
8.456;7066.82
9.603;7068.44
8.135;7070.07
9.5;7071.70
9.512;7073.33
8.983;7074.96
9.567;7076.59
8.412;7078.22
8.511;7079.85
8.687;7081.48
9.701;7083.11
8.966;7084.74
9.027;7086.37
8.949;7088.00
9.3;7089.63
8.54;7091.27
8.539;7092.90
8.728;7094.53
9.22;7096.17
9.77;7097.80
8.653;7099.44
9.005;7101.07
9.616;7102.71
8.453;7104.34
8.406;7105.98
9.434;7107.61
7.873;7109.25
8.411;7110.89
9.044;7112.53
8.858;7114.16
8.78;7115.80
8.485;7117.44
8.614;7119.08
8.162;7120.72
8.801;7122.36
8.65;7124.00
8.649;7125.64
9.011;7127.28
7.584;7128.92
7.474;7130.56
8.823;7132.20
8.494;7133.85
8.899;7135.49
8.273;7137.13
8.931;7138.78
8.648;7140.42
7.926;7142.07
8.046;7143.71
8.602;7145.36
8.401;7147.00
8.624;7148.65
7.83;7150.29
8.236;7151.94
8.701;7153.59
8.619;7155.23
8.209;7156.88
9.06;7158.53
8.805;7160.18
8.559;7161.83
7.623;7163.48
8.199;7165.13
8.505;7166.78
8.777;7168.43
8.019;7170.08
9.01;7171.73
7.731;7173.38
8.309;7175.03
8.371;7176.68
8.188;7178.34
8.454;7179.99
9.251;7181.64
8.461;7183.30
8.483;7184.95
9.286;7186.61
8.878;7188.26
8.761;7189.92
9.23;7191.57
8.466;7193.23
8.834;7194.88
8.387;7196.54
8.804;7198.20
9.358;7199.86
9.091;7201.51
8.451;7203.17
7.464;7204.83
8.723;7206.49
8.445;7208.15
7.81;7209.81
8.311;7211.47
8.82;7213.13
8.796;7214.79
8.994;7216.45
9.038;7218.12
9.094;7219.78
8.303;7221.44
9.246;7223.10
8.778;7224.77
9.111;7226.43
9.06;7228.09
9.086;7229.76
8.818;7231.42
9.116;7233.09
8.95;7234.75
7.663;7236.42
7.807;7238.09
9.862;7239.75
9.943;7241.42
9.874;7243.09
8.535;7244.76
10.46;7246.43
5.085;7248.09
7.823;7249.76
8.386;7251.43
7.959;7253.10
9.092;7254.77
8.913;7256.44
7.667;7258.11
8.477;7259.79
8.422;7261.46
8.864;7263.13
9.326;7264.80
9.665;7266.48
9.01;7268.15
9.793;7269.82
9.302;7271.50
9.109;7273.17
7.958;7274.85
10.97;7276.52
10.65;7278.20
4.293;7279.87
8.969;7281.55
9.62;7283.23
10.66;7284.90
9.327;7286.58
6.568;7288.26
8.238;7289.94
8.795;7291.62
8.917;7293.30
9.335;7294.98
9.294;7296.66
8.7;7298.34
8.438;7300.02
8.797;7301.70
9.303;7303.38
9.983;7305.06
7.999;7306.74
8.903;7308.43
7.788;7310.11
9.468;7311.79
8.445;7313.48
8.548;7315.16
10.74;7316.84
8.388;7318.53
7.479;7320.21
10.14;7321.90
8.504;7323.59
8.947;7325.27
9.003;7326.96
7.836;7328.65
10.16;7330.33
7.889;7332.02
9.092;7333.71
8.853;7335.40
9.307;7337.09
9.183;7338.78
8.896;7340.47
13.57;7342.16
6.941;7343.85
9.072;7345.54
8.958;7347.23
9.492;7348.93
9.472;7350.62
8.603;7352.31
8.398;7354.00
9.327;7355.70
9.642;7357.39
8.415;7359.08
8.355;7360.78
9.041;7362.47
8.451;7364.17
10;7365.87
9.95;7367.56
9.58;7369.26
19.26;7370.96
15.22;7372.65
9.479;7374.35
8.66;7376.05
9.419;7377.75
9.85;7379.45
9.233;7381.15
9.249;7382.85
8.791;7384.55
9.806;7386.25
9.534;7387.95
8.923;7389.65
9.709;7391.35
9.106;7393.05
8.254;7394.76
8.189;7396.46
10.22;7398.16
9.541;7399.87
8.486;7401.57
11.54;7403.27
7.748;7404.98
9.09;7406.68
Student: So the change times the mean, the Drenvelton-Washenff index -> -3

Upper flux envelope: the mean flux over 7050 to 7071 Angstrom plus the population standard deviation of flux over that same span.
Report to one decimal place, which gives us 9.4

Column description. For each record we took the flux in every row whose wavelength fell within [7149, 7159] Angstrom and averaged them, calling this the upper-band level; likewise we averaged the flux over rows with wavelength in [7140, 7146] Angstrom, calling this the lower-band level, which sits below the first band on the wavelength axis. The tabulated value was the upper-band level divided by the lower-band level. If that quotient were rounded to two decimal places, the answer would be 1.02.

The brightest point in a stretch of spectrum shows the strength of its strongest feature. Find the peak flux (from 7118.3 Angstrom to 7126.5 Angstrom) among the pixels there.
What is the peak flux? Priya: 8.801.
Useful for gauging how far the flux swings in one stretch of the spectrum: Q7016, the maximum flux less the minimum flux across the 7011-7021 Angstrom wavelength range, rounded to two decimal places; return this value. 1.92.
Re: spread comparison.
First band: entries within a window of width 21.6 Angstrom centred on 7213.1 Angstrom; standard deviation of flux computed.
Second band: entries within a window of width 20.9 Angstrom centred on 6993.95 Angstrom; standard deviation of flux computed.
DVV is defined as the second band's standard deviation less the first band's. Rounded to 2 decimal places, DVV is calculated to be -0.06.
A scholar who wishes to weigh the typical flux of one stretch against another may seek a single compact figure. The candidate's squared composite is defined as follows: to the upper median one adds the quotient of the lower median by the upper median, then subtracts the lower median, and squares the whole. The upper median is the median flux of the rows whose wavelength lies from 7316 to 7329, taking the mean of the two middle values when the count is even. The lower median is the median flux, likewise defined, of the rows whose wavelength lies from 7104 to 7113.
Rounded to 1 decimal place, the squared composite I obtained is 1.6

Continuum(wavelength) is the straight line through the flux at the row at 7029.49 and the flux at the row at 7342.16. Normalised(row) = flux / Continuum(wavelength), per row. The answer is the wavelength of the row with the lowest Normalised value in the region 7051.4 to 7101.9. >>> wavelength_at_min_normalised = 7057.06 Angstrom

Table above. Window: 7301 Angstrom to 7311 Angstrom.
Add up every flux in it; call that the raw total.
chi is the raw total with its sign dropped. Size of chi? 53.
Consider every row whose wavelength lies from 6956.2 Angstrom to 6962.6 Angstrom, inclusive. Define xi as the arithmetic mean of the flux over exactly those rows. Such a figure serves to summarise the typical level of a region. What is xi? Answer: 8.80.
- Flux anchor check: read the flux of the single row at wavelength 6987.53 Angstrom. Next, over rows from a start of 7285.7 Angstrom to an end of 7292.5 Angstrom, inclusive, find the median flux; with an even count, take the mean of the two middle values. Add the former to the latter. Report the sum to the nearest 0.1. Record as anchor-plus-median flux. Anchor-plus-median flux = 17.0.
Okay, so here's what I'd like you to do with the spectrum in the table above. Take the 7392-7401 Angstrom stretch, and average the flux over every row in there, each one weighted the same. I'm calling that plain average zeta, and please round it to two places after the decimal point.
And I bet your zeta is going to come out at 9.06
